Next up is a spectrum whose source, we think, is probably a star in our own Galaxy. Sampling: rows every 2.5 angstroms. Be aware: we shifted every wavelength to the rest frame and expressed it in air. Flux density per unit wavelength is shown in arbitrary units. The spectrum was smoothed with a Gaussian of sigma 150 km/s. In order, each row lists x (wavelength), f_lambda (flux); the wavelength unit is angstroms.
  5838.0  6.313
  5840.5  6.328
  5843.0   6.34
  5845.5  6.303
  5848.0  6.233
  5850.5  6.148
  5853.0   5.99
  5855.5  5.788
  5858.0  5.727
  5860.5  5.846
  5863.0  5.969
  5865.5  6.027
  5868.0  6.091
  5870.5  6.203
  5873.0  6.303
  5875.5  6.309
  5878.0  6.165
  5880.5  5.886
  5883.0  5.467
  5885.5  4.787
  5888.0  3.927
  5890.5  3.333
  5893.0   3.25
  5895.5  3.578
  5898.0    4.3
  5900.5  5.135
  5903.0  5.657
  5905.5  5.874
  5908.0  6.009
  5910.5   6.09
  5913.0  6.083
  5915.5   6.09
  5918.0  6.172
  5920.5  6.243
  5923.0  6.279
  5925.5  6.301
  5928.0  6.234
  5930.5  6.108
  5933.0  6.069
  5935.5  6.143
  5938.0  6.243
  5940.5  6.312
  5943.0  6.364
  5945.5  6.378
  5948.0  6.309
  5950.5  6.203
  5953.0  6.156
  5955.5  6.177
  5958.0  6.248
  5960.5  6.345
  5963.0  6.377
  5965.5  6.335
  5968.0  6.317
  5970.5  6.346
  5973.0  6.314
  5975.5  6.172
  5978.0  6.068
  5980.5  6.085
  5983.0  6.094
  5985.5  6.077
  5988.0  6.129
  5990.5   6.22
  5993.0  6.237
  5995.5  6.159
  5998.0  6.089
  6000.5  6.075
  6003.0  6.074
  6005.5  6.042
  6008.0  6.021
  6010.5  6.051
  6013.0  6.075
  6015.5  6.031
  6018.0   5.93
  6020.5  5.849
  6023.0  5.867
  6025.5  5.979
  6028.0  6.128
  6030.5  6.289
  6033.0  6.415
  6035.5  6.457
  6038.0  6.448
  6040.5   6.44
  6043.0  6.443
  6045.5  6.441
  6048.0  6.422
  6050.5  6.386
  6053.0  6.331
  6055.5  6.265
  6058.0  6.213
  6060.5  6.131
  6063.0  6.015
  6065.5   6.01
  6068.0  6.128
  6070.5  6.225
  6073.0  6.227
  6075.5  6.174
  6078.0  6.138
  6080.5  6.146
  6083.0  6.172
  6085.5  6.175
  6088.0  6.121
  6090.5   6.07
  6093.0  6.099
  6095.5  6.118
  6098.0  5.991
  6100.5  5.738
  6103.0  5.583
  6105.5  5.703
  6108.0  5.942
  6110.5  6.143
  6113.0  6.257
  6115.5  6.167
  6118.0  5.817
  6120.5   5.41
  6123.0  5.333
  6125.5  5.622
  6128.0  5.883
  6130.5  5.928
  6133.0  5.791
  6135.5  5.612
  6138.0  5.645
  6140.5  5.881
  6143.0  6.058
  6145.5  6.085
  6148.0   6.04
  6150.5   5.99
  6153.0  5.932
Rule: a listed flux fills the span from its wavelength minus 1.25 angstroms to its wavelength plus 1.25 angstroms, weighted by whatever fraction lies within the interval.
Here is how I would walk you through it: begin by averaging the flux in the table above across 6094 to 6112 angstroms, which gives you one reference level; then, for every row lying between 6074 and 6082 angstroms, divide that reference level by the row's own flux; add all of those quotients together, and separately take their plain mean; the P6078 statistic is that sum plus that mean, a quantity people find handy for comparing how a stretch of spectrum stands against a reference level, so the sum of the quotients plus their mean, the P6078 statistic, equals 3.83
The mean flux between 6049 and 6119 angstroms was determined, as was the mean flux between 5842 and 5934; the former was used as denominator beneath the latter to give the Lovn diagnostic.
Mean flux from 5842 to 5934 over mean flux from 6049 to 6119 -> 0.93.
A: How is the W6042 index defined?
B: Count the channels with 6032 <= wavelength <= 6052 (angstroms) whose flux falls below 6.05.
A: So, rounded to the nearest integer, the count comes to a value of 0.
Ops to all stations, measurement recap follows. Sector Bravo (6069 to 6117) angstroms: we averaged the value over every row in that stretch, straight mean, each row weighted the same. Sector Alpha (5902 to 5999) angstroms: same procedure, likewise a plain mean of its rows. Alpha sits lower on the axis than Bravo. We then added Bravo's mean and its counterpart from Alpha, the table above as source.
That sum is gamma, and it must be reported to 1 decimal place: 12.2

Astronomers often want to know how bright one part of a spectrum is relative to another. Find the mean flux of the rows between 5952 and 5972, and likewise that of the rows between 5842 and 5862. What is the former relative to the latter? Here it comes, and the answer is 1.04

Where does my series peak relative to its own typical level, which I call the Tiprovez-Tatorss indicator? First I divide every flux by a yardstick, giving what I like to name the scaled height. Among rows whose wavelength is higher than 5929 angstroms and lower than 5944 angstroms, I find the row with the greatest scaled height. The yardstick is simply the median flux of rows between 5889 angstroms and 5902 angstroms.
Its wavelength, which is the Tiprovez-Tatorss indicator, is 5943.0 angstroms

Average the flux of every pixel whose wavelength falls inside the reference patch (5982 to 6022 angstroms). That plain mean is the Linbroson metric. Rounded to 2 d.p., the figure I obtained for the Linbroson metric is 6.07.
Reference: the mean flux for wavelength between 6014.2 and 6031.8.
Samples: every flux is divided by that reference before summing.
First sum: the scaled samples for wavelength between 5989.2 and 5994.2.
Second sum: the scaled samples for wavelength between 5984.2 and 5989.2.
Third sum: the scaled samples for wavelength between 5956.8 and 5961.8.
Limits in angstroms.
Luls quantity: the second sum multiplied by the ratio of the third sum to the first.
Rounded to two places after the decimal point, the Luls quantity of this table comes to 2.05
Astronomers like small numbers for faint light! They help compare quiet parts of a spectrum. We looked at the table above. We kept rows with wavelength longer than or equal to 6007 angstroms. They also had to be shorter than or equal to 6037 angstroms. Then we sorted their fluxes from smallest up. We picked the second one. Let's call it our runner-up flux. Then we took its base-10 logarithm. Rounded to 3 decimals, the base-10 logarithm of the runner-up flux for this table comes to 0.768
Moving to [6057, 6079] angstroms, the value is 0.779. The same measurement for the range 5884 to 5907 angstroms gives 0.523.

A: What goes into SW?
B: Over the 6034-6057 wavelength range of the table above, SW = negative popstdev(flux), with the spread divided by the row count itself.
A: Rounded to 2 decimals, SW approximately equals -0.06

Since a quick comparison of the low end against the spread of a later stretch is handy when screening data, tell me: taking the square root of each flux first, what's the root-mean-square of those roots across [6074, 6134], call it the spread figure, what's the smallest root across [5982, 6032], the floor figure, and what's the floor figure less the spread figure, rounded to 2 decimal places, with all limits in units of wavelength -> -0.02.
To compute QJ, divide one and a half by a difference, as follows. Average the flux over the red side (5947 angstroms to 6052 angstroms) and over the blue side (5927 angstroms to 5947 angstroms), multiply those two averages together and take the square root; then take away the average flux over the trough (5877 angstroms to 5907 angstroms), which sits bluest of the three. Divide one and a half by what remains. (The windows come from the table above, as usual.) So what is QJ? 1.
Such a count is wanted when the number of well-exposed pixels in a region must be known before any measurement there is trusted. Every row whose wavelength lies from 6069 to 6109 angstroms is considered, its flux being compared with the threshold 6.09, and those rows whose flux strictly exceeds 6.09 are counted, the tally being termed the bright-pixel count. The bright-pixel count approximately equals 10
